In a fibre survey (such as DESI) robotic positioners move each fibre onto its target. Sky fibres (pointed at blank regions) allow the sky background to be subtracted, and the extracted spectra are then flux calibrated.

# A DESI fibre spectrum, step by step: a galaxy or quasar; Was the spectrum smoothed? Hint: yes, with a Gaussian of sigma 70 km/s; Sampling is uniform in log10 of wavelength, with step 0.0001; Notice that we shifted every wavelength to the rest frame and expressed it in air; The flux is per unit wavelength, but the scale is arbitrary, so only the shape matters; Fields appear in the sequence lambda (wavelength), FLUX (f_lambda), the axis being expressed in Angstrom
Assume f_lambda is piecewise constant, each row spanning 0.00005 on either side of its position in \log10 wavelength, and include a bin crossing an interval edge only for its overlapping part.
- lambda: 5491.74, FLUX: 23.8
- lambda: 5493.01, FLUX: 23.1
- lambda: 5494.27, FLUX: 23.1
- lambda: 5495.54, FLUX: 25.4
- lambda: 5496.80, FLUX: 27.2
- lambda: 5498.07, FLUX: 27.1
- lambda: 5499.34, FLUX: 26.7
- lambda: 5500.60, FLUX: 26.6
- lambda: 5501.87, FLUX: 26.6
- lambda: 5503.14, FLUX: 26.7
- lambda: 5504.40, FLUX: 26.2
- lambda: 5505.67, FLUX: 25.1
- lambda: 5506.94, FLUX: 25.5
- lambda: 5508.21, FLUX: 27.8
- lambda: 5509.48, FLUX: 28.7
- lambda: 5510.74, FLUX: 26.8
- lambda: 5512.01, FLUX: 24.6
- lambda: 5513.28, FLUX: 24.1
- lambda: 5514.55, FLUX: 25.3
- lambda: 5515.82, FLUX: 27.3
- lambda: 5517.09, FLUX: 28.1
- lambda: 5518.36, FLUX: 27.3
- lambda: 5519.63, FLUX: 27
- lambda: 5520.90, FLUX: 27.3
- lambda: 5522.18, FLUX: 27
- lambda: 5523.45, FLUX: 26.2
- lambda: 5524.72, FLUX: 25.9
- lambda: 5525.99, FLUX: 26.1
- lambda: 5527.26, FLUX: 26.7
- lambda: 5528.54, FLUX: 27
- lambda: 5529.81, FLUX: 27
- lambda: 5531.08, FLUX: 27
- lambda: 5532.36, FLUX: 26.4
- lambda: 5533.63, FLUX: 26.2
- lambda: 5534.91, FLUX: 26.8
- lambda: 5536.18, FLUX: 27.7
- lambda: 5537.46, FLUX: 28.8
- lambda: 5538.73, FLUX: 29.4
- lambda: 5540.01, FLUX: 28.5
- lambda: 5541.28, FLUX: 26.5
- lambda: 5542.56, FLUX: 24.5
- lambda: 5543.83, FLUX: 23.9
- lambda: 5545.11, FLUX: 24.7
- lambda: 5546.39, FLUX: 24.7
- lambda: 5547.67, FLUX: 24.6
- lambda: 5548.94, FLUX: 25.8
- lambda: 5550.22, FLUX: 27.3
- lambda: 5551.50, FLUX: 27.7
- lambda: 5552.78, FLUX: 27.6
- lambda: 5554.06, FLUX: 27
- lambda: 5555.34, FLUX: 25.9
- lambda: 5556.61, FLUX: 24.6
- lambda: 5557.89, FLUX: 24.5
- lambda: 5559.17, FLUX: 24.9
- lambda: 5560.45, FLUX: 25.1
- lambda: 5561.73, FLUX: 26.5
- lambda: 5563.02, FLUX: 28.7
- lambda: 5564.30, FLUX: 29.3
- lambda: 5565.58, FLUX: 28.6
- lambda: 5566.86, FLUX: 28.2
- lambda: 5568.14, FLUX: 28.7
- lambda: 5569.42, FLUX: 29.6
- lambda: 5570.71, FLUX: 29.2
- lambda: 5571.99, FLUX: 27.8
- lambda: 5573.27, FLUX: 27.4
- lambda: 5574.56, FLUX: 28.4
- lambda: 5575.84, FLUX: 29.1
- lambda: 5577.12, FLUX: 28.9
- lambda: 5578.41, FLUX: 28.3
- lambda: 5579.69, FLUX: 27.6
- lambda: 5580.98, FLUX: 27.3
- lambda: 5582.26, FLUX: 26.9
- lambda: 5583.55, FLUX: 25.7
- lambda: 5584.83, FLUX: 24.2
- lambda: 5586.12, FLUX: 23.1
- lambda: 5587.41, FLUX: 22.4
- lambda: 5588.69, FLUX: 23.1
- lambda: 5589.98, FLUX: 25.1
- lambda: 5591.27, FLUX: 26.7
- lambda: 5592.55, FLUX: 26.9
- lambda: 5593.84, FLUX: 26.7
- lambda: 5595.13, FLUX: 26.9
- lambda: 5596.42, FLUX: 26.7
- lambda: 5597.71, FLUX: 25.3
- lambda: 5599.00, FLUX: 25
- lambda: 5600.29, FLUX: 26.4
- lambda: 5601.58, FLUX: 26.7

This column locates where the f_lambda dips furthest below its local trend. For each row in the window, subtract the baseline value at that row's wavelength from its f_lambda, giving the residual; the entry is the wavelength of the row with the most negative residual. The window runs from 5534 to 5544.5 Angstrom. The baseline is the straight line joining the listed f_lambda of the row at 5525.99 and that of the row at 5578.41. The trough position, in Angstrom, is 5543.83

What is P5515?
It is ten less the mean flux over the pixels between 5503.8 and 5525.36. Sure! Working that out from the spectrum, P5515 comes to -16.5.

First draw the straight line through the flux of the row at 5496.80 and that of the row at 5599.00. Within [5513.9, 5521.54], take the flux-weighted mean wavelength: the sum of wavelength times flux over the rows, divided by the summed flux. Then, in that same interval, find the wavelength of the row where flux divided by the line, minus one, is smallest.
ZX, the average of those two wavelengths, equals 5516.2 Angstrom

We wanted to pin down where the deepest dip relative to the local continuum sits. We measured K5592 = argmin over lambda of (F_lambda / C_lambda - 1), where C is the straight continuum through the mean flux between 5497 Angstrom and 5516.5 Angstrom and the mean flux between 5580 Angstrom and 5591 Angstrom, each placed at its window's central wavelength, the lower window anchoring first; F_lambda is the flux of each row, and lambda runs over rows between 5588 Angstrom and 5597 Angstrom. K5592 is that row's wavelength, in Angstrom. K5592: 5588.69 Angstrom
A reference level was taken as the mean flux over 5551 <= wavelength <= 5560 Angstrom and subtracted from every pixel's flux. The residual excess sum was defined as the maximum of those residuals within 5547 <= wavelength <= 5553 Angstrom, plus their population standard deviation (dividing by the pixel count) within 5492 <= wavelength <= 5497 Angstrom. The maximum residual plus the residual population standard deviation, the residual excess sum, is 3.4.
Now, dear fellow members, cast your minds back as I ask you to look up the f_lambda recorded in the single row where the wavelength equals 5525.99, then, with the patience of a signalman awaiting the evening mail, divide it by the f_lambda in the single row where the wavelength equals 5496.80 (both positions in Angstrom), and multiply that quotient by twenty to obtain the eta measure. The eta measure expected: 19.2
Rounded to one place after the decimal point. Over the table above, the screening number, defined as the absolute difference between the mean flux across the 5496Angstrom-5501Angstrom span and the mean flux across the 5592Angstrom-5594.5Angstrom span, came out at 0.1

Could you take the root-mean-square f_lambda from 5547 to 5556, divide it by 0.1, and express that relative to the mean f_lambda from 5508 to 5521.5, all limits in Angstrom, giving 9.9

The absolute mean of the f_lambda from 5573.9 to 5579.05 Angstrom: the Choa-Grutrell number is 28.7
